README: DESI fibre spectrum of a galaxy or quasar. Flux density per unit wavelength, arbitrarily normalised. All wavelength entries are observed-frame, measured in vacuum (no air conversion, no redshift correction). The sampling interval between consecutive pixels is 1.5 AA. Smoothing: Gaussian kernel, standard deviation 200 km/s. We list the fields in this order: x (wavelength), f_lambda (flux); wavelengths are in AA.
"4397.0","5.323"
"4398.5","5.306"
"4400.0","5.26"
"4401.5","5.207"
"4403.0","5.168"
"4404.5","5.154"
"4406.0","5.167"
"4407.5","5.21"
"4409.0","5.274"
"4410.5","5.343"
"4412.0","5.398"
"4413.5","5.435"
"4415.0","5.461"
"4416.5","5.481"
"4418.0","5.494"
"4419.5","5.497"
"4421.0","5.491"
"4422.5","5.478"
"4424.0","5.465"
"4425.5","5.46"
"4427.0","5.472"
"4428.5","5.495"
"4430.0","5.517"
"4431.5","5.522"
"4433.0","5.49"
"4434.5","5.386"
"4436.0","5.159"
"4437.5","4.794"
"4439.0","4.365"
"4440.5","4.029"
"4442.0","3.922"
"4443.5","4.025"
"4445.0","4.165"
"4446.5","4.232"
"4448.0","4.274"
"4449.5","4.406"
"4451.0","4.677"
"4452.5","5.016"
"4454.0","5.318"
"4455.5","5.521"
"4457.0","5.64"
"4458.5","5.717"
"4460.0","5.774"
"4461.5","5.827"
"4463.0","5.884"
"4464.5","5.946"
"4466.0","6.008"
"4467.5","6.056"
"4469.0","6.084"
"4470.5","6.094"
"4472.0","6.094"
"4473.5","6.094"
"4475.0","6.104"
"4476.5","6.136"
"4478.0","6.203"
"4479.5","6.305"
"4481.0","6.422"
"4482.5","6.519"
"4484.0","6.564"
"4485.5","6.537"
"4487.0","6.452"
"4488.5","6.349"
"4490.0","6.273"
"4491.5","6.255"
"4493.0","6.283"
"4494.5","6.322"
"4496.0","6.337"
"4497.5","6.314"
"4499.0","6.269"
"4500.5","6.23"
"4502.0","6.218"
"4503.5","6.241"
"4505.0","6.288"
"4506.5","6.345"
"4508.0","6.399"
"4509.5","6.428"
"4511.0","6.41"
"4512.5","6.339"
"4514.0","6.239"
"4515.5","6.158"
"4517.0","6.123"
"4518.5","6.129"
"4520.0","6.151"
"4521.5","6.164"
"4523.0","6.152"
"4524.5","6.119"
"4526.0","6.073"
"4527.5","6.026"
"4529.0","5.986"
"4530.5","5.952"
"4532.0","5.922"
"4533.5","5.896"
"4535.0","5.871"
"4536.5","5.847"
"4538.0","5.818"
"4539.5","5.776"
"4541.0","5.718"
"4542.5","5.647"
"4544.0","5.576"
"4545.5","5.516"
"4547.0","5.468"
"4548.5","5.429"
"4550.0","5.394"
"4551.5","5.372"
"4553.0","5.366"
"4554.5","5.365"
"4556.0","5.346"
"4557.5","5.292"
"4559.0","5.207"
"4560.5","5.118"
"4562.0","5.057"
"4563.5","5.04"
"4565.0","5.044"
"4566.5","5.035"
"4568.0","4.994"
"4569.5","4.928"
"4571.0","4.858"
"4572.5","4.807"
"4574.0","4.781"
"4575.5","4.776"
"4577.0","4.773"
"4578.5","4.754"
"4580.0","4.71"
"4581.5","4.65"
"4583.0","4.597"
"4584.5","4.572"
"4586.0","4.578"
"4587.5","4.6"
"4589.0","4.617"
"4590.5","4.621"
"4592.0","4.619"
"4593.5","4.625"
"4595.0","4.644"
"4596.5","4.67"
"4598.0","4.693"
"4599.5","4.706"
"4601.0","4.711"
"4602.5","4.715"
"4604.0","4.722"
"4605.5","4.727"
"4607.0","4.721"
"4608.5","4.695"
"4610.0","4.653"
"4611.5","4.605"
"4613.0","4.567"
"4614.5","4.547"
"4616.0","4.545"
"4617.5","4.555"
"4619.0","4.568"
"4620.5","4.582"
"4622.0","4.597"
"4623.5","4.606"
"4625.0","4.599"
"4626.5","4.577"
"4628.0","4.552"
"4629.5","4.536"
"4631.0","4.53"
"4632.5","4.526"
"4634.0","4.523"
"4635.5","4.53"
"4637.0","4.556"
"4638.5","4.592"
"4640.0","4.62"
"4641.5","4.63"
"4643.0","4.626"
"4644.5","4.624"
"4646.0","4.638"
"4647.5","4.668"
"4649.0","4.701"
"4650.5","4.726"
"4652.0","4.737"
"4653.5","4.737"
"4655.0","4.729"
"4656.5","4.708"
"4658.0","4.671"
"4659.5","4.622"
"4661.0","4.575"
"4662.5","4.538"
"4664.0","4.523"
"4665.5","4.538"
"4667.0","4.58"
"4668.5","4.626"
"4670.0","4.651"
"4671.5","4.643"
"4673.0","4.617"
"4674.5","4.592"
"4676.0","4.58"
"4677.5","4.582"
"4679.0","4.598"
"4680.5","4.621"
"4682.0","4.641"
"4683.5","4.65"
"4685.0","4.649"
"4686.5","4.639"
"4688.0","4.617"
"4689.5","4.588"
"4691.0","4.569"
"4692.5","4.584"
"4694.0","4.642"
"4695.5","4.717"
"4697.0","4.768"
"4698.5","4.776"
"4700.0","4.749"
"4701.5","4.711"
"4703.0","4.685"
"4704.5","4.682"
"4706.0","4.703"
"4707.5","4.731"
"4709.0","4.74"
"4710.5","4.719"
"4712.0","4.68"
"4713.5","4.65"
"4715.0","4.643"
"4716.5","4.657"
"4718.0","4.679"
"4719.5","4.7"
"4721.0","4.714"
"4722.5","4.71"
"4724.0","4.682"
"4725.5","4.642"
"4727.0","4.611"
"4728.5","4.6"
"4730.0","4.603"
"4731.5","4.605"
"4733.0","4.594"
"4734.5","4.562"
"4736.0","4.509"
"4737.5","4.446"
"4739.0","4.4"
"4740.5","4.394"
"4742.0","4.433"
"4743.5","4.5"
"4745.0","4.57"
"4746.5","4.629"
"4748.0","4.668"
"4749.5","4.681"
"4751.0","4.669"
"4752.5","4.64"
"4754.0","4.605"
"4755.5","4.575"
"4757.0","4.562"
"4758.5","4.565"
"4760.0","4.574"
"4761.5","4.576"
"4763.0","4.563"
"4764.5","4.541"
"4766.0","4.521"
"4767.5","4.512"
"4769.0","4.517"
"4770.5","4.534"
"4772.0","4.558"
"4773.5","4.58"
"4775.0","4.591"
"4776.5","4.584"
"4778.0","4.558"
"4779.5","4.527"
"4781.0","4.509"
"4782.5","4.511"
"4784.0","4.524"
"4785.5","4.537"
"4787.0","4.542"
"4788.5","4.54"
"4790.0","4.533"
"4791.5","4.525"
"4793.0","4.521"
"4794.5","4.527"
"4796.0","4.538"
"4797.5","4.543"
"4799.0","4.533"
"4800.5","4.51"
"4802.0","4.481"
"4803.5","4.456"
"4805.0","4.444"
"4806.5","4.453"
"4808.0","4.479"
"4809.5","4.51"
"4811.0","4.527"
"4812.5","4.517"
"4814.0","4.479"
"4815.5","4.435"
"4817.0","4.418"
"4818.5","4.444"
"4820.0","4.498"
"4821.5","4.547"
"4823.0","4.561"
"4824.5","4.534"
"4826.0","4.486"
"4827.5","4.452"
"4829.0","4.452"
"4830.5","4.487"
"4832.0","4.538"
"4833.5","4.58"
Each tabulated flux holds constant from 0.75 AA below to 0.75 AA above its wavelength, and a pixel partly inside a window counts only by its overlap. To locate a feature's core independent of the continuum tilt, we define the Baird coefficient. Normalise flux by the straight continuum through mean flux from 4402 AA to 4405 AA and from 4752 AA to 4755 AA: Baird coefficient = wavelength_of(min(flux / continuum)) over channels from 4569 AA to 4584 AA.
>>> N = 4583.0 AA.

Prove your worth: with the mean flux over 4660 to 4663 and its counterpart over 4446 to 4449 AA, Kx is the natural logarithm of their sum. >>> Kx 2.18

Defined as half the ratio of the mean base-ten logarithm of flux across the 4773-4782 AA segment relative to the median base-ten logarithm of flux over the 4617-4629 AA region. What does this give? 0.498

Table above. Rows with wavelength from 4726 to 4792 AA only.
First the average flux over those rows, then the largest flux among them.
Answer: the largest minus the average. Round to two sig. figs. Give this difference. 0.13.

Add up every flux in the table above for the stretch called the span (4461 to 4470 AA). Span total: 35.8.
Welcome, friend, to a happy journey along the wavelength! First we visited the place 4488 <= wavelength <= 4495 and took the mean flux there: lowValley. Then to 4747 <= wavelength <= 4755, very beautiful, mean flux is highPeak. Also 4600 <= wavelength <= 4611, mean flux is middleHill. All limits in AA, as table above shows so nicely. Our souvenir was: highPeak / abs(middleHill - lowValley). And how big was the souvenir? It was 2.9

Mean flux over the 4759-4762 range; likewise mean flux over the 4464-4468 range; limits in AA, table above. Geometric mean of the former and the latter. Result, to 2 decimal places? 5.24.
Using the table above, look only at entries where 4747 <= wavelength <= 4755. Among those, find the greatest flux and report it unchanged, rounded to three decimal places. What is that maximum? 4.681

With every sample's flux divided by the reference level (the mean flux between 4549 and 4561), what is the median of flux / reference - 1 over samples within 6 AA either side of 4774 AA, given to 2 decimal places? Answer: -0.14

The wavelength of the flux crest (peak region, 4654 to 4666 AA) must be 4655.0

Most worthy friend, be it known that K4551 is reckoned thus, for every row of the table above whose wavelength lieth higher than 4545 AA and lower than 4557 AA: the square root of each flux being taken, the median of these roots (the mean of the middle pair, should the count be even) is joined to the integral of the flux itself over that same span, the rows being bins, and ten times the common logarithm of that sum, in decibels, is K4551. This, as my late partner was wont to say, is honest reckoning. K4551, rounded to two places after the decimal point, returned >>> 18.27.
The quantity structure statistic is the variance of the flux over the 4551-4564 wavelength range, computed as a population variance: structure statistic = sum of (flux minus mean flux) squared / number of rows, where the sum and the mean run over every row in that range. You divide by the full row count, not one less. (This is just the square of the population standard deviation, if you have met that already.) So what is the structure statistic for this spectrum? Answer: 0.017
